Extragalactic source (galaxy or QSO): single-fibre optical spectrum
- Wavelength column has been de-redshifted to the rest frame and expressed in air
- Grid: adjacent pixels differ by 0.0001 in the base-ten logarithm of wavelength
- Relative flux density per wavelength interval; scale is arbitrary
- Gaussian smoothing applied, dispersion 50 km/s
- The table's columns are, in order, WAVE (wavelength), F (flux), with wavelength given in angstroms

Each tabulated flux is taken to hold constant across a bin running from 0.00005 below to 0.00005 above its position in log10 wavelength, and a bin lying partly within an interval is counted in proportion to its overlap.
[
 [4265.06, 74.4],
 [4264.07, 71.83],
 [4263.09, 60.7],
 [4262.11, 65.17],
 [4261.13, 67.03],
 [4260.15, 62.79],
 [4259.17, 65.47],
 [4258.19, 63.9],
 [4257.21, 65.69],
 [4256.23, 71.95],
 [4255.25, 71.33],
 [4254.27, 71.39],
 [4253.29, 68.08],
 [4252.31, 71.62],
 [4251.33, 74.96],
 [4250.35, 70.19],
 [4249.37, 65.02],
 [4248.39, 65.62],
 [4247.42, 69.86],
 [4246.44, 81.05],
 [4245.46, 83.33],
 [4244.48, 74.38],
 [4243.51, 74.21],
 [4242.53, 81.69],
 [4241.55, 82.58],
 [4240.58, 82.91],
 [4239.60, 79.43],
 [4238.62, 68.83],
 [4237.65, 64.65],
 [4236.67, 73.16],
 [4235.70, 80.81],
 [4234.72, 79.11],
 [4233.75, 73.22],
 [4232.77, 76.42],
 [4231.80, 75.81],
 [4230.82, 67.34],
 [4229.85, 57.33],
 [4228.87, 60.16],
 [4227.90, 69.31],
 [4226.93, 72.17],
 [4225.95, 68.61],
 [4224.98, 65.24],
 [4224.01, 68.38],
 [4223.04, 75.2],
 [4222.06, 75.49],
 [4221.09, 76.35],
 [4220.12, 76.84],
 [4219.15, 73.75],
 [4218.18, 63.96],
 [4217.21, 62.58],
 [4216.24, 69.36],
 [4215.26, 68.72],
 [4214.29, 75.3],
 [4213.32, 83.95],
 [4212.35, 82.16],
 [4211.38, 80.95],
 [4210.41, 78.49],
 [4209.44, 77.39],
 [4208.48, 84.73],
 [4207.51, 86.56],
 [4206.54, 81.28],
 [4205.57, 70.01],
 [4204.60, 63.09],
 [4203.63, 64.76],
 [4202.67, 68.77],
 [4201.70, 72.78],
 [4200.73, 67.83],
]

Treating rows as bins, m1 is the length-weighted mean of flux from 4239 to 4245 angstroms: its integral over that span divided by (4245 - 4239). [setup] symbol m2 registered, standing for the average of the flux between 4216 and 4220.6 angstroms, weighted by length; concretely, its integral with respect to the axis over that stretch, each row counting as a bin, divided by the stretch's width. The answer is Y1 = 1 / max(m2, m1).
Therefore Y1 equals 0.0127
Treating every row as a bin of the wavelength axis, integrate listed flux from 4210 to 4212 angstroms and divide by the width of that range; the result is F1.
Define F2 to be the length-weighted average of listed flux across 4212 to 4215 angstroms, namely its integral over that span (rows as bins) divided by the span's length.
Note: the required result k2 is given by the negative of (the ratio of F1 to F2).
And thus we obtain -1.00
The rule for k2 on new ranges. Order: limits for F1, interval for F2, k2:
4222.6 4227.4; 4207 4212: -0.86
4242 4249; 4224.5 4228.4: -1.10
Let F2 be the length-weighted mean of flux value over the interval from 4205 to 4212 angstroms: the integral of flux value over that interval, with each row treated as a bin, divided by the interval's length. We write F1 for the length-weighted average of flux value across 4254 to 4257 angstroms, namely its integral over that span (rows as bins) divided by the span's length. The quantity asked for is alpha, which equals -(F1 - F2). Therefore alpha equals 8.8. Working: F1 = 71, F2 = 80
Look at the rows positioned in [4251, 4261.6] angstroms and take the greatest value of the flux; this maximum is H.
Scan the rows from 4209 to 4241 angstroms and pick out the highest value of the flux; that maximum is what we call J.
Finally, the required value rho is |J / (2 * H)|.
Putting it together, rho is 0.56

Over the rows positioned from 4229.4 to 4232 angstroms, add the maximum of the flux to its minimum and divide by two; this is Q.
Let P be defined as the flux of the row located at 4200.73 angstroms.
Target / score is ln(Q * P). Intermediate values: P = 67.83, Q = 67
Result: 8.42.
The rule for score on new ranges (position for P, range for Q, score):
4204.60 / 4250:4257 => 8.41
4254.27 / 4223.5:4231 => 8.44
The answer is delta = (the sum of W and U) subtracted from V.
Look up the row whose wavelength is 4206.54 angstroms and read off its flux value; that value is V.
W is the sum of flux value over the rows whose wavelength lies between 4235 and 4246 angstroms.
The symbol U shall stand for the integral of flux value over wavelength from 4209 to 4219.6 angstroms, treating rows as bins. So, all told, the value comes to -1551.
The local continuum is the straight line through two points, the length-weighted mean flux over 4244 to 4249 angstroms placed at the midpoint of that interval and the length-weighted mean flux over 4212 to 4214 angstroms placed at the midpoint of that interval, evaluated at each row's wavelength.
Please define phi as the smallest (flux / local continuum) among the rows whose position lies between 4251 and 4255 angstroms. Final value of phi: 0.93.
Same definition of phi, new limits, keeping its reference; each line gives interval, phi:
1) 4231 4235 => 0.94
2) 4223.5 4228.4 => 0.82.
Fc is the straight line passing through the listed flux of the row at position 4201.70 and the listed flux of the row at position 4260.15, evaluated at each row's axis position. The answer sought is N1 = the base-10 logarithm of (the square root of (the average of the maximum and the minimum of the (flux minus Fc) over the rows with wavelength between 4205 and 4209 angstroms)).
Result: 0.40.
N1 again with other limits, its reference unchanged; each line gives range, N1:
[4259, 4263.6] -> 0.07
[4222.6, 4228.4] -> 0.05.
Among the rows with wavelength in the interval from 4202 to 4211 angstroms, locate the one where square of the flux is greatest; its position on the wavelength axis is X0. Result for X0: 4207.51 angstroms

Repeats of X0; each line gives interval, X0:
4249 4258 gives 4251.33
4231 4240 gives 4235.70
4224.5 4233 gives 4232.77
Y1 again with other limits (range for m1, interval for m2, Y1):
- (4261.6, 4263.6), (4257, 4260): 0.0154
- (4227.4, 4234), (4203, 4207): 0.0143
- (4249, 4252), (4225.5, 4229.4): 0.0142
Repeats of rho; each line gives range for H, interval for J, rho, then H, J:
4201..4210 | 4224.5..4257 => 0.48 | 86.56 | 83.33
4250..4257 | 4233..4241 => 0.55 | 74.96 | 82.91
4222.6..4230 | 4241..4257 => 0.55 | 75.2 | 83.33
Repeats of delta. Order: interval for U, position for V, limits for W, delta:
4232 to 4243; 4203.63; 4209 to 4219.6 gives -1595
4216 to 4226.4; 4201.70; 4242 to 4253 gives -1474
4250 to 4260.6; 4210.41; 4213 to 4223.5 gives -1453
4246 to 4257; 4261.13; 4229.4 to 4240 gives -1508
